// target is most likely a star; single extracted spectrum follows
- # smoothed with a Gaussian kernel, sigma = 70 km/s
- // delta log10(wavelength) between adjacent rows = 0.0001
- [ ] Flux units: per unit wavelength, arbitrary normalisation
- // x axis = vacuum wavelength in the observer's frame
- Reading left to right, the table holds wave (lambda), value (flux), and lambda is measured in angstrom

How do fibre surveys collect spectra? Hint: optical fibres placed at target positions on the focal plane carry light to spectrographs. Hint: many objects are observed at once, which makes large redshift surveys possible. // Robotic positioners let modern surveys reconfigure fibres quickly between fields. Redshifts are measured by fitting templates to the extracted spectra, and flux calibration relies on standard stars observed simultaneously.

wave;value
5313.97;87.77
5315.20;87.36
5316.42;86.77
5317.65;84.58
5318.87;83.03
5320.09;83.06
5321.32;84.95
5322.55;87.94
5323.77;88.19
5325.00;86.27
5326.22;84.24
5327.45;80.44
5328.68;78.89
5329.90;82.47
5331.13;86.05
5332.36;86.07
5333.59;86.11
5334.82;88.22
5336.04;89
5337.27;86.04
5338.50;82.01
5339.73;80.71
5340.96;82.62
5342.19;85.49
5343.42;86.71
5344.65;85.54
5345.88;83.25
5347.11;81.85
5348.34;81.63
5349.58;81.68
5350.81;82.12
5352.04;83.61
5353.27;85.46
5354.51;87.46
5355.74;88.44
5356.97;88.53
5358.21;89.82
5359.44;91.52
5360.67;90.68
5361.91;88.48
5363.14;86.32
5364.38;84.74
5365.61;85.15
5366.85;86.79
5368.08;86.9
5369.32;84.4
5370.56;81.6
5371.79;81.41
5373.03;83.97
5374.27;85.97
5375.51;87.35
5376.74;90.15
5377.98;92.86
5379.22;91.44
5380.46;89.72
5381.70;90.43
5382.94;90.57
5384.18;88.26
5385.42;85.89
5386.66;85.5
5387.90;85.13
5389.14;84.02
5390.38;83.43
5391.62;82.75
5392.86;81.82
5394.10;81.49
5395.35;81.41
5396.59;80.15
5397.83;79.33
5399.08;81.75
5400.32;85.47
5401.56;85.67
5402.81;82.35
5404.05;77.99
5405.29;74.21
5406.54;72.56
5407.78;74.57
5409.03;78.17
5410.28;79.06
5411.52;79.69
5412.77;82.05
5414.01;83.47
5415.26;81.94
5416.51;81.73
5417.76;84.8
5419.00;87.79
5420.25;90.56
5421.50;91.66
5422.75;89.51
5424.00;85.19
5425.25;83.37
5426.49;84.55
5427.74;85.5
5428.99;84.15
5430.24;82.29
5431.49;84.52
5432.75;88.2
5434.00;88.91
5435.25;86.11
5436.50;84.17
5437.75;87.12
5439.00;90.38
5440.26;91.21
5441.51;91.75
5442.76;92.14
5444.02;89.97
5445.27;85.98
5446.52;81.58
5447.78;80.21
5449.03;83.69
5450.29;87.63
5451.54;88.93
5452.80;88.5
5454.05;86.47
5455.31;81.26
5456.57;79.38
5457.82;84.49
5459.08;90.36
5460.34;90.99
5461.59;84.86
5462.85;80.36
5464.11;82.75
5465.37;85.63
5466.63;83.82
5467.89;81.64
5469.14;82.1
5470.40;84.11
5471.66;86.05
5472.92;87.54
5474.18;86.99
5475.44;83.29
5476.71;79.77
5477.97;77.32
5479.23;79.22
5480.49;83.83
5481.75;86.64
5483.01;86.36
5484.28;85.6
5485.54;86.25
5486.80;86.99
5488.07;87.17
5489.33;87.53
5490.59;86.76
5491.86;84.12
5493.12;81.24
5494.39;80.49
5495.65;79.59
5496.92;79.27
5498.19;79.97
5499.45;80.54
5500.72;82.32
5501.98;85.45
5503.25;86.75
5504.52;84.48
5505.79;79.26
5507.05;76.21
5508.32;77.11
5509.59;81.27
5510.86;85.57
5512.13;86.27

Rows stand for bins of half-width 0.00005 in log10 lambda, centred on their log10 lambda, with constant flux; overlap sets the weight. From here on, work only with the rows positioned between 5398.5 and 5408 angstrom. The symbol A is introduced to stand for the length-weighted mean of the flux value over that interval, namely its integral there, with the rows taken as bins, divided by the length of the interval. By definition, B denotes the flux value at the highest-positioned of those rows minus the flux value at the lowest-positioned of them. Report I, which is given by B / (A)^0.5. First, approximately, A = 80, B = -7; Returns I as -0.8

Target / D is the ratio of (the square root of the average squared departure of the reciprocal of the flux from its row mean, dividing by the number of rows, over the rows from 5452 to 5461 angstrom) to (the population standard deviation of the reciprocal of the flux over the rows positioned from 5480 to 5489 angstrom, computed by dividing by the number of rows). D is 4.0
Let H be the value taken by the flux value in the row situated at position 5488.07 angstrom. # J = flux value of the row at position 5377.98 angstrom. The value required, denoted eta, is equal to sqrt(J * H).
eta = 90.0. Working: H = 87.17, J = 92.86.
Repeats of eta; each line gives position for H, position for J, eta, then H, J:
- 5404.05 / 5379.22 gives 84.4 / 77.99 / 91.44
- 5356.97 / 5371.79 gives 84.9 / 88.53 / 81.41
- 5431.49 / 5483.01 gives 85.4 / 84.52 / 86.36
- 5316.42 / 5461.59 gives 85.8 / 86.77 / 84.86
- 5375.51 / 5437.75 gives 87.2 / 87.35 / 87.12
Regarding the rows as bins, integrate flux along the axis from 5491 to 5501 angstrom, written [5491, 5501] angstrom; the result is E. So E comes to 810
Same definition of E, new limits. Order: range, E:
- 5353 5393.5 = 3519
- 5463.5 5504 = 3388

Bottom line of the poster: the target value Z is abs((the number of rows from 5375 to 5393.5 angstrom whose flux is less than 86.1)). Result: 7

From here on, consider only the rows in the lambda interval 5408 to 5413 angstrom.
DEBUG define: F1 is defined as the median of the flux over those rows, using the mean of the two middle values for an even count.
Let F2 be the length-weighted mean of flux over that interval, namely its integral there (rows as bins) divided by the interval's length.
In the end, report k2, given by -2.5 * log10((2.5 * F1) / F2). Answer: -1.000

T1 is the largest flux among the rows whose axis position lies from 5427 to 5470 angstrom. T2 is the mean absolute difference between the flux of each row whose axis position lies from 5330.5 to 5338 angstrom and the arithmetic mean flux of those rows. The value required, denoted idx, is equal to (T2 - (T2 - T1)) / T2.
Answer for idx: 82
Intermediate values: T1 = 92.14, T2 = 1.1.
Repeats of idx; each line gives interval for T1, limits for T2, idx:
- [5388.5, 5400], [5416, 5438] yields 36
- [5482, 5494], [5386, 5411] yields 29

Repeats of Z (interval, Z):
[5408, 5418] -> 8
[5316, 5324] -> 4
